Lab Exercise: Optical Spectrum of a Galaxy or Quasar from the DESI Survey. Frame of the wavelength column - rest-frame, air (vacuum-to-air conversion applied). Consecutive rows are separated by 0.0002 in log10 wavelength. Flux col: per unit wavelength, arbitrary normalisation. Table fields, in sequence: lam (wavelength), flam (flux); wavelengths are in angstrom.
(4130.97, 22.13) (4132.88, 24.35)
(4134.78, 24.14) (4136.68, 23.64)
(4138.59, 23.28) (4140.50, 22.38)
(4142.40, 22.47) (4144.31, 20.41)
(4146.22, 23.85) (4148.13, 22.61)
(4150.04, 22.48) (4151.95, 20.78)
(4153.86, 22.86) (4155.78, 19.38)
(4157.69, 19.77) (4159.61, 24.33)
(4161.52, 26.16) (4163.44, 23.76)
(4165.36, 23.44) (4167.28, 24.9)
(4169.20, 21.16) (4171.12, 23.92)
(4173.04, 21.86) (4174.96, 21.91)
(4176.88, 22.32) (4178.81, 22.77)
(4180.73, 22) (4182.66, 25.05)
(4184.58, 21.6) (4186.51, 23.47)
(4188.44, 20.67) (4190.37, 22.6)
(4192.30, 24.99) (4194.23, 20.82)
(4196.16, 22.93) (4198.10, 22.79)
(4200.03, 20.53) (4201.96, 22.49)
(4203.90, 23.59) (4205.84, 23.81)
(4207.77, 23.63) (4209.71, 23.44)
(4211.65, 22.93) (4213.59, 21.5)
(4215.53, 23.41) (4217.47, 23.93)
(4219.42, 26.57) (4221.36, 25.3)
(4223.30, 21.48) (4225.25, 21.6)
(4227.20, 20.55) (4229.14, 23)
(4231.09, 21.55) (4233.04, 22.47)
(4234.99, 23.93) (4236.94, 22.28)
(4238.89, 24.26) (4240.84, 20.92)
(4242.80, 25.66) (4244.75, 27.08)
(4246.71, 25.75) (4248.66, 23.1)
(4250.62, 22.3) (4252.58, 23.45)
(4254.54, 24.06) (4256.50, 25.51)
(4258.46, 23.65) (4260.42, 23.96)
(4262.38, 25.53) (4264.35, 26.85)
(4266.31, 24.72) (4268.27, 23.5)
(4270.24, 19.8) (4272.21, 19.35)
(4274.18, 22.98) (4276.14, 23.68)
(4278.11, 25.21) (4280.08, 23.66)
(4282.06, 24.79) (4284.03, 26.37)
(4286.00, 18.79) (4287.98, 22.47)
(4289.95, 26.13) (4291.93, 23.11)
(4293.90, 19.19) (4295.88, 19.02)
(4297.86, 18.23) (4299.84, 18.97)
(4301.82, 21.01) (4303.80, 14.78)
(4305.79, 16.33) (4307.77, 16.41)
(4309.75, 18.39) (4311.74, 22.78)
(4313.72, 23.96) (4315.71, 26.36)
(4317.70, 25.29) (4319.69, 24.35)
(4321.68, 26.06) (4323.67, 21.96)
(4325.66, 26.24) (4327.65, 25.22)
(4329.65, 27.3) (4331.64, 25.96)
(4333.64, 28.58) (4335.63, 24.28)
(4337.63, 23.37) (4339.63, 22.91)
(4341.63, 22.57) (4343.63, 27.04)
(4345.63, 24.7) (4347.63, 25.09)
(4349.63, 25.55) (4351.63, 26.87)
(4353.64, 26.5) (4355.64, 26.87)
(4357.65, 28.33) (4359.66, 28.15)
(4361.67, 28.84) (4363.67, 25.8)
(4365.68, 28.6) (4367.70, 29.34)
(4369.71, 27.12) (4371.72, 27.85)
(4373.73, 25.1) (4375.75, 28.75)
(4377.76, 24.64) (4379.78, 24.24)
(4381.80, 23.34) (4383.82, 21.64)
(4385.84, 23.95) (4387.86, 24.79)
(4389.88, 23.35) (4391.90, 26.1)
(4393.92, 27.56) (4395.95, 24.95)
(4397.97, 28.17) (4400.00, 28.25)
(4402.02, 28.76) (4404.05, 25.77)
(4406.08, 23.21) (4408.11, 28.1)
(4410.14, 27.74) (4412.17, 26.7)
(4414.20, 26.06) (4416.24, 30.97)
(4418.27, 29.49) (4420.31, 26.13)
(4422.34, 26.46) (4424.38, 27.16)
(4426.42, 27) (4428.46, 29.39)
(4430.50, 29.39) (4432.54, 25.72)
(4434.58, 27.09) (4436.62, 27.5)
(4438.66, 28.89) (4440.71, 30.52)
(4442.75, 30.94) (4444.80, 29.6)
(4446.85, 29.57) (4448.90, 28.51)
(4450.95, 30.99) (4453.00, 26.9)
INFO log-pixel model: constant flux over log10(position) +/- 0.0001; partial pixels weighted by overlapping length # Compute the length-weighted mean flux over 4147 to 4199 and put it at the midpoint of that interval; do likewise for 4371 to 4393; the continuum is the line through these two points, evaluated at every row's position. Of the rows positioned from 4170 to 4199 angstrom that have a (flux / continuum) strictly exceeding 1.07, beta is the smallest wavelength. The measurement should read 4182.66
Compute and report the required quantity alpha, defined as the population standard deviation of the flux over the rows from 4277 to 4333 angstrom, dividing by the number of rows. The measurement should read 3.6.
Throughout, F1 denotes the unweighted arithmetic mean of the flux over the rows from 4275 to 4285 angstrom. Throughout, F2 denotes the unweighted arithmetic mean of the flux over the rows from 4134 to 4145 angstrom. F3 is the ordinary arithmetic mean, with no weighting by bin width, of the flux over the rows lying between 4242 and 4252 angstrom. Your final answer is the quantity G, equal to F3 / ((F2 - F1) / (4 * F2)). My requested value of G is -1114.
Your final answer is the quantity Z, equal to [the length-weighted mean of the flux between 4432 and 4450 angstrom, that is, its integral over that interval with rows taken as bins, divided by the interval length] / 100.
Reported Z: 0.29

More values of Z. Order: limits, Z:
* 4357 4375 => 0.28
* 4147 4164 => 0.22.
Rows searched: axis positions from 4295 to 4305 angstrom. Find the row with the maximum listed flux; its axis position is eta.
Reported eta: 4301.82 angstrom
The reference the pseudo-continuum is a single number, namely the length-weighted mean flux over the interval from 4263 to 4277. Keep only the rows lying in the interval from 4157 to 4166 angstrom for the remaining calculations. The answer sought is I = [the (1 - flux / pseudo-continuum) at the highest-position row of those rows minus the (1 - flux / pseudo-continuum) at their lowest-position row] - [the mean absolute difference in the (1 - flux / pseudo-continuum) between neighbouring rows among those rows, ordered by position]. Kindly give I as -0.26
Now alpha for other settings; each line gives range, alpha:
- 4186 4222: 1.5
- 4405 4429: 1.9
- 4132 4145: 1.3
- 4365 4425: 2.2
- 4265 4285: 2.1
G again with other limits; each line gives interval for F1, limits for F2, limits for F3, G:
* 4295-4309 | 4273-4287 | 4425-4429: 458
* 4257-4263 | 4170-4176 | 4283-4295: -1127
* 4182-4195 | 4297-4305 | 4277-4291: -388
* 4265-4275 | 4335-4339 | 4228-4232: 1210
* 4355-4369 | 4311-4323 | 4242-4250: -790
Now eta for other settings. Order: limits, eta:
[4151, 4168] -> 4161.52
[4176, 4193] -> 4182.66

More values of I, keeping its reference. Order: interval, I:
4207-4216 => -0.03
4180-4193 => -0.24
